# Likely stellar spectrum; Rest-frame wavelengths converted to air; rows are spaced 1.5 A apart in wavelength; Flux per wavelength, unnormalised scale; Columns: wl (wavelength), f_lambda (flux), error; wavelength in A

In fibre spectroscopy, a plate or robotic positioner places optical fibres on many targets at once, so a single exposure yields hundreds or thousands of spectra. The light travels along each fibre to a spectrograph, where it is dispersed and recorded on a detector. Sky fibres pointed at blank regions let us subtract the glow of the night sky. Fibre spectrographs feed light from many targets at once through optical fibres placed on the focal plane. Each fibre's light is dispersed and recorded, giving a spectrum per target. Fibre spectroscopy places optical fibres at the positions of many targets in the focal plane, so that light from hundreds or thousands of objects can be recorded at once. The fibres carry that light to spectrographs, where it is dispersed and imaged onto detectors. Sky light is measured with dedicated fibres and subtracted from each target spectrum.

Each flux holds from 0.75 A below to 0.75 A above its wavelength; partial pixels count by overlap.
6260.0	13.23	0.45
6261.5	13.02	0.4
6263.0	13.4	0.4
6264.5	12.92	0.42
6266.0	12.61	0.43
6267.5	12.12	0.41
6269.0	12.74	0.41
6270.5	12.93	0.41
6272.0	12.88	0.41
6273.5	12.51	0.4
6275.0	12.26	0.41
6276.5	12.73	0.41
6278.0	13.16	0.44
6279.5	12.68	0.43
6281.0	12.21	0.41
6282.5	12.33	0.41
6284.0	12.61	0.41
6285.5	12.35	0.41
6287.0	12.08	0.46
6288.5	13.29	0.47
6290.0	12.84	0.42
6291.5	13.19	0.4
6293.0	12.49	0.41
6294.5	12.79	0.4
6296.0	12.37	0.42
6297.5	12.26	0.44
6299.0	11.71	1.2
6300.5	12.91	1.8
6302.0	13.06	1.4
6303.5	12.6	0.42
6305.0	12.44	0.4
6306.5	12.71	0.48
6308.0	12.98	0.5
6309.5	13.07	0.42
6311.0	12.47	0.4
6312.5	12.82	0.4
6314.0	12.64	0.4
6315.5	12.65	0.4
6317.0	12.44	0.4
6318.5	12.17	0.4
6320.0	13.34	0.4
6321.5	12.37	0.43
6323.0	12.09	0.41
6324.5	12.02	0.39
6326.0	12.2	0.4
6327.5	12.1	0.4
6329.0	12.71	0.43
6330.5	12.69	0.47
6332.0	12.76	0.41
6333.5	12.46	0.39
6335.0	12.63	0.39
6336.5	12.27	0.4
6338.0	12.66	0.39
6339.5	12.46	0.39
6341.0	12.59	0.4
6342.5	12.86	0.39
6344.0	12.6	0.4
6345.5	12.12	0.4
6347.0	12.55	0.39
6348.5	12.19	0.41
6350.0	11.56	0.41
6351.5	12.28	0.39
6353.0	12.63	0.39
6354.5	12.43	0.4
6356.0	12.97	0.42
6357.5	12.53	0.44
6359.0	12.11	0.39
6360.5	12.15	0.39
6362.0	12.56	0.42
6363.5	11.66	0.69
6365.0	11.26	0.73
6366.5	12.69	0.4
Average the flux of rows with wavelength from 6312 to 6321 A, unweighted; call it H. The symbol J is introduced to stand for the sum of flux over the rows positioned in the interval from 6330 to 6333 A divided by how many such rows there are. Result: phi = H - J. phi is -0.05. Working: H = 12.7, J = 12.7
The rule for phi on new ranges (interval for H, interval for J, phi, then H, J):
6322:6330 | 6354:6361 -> -0.21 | 12.2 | 12.4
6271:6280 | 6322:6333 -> 0.34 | 12.7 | 12.4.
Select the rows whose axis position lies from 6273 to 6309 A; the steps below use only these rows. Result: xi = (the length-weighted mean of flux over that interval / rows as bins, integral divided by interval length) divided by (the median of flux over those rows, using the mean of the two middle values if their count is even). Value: 1.000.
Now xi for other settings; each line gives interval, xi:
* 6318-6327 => 1.015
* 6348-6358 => 0.995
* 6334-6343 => 0.997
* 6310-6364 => 0.998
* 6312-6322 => 1.000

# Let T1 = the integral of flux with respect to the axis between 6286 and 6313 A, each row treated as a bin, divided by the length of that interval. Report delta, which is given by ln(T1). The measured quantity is 2.54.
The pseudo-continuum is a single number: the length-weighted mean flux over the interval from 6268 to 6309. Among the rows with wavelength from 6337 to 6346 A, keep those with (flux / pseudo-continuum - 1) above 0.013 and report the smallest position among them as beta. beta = 6342.5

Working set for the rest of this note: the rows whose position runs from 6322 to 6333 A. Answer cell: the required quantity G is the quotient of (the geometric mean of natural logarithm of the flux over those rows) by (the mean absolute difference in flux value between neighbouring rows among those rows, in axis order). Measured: 14.4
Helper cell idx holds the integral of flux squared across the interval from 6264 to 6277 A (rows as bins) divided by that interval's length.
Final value 159.5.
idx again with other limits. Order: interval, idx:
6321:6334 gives 153.3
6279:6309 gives 158.9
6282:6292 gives 160.6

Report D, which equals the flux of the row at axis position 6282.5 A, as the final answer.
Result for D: 12.33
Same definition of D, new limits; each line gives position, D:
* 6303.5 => 12.6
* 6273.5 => 12.51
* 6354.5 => 12.43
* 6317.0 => 12.44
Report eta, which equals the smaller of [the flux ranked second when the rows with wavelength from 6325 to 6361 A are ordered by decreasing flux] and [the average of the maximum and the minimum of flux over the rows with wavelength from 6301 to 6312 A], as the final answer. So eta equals 12.8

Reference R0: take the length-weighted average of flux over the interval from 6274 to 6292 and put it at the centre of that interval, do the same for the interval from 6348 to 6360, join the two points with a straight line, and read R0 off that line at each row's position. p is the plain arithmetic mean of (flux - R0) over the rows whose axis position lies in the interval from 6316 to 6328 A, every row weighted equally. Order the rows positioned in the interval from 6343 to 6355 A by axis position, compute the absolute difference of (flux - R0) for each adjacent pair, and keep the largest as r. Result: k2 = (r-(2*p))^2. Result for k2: 1.0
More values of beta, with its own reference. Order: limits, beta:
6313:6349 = 6320.0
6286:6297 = 6288.5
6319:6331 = 6320.0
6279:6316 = 6288.5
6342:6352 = 6342.5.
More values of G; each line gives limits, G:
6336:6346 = 8.8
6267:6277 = 7.8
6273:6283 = 6.8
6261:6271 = 6.2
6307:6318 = 10.6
